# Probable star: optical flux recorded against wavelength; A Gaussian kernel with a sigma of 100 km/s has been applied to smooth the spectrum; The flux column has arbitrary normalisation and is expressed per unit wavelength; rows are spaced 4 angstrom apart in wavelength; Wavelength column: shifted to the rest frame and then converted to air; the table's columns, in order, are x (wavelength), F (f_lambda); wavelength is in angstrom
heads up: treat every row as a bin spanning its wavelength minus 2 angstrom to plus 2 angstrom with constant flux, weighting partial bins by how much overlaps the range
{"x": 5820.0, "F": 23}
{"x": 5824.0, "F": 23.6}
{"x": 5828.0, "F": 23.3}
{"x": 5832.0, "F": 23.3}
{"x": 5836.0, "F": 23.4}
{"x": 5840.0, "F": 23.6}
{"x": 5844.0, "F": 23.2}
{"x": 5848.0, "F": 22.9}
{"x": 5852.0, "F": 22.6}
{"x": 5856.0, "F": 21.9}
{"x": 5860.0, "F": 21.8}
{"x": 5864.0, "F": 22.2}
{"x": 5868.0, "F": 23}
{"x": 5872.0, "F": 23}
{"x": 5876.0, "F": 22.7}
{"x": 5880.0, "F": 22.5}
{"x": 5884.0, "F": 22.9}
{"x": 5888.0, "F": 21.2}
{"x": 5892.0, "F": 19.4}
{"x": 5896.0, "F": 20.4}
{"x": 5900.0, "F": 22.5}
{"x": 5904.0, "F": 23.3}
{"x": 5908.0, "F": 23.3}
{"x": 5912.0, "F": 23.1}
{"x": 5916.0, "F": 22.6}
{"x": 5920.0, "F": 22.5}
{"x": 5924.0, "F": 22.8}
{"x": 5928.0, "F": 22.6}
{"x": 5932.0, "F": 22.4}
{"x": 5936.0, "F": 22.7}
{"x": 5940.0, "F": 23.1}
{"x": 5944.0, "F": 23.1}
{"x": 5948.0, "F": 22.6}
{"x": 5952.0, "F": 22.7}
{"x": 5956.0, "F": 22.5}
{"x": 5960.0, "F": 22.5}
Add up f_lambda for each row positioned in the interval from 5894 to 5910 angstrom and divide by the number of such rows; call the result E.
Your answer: 22.4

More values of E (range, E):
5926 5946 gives 22.8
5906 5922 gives 22.9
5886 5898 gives 20.3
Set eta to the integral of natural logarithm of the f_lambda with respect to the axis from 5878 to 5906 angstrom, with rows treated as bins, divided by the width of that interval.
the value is 3.08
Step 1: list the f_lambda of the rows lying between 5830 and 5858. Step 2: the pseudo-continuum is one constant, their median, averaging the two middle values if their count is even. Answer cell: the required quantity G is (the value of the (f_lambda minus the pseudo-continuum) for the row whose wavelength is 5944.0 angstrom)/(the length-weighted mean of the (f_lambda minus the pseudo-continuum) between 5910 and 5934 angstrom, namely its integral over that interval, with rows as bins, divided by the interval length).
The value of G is 0.2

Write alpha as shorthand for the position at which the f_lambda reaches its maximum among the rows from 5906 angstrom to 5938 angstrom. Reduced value 5908.0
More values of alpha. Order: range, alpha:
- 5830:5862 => 5840.0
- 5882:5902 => 5884.0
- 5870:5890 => 5872.0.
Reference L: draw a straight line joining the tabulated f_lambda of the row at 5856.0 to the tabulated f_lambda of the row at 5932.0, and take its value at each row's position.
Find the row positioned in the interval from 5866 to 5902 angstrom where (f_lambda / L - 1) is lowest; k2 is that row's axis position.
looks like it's 5892.0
